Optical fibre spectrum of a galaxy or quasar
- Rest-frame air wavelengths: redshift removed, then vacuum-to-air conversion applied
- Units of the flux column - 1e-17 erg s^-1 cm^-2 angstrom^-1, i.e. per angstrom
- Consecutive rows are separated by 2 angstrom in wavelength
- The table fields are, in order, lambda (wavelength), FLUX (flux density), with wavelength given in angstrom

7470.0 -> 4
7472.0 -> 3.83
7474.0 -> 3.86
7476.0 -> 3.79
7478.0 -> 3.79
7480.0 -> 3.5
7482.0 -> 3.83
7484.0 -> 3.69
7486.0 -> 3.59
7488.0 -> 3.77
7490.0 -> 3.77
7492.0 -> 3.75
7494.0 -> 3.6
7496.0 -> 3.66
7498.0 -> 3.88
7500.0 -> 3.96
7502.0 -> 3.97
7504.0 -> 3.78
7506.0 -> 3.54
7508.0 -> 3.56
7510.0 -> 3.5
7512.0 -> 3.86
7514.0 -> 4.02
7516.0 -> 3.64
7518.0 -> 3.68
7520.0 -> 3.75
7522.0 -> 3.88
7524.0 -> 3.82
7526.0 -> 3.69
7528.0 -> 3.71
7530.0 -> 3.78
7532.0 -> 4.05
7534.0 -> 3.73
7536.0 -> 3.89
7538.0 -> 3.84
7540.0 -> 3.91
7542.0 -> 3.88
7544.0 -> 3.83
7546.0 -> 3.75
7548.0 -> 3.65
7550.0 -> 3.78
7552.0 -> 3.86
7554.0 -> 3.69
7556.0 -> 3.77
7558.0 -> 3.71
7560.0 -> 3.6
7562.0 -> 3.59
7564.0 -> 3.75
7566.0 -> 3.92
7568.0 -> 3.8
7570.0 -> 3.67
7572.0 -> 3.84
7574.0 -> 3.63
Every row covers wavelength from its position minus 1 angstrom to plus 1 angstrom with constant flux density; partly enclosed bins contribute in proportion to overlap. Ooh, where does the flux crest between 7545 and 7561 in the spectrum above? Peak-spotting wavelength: 7552.0 angstrom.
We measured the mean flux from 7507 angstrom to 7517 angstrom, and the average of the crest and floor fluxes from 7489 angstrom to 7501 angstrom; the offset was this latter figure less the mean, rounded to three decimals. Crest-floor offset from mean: 0.064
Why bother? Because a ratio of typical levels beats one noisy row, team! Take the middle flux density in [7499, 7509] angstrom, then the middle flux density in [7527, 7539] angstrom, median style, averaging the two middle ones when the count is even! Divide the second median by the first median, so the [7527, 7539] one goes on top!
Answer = 1.01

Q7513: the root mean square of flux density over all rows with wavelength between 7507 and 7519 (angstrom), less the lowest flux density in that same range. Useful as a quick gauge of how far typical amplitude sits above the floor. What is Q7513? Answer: 0.214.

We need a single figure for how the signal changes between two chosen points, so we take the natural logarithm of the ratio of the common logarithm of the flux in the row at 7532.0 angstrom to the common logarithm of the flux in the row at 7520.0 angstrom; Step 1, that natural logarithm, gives 0.06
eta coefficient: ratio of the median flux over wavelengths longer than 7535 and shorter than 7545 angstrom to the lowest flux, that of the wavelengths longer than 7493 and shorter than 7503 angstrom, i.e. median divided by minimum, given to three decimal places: 1.078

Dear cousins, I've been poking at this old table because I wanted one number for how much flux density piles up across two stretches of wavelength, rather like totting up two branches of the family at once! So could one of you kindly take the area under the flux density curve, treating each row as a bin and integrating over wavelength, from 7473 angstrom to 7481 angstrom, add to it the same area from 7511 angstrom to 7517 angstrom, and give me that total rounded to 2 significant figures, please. 53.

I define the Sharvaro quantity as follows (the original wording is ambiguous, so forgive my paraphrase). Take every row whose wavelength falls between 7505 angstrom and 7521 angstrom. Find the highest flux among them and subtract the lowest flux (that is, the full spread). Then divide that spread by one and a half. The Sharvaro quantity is 0.35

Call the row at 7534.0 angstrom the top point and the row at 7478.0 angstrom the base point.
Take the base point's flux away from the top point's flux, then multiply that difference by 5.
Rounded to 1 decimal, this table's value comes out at -0.3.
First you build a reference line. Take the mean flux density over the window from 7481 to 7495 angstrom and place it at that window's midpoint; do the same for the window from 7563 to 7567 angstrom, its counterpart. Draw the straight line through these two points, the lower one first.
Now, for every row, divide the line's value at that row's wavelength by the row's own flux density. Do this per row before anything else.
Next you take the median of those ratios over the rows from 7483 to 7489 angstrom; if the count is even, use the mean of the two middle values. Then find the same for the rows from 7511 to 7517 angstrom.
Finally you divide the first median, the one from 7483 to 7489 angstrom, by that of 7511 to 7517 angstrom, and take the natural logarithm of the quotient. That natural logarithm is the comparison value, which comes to 0.03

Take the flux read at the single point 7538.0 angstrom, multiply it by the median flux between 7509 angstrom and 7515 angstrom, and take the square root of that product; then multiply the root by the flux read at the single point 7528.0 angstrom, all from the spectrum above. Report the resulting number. 14.3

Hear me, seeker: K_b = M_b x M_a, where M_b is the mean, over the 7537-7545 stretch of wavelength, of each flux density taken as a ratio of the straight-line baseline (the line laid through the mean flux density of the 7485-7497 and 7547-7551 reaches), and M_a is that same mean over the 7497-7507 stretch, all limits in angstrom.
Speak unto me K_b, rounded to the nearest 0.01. 1.08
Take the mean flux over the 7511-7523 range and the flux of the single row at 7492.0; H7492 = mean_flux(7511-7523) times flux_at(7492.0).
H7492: 14.3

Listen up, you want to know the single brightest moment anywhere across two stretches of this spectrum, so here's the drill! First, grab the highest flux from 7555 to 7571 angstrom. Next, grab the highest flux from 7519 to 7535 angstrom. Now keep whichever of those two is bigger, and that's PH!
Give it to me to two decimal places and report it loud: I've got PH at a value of 4.05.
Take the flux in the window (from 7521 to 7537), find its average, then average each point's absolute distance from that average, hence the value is 0.09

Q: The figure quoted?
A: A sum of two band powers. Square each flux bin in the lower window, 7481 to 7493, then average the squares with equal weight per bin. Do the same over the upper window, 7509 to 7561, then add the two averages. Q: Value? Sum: 28.2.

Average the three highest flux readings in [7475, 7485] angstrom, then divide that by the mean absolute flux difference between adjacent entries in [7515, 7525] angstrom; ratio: 51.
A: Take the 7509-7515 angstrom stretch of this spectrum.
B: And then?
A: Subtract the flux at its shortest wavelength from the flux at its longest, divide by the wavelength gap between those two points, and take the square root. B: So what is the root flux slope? 0.36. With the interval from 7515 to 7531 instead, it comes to 0.10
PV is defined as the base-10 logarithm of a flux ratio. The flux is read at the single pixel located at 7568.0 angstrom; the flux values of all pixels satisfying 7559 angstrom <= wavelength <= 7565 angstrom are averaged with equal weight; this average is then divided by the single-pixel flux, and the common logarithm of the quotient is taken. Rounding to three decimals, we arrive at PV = -0.018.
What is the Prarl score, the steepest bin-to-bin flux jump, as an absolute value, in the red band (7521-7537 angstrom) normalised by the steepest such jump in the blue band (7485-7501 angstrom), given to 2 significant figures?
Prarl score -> 1.5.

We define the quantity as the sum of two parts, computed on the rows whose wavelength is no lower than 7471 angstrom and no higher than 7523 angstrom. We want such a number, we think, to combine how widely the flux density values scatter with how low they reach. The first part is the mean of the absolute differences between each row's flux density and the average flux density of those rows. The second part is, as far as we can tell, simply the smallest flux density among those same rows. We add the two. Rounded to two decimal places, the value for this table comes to 3.62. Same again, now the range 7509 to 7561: 3.60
